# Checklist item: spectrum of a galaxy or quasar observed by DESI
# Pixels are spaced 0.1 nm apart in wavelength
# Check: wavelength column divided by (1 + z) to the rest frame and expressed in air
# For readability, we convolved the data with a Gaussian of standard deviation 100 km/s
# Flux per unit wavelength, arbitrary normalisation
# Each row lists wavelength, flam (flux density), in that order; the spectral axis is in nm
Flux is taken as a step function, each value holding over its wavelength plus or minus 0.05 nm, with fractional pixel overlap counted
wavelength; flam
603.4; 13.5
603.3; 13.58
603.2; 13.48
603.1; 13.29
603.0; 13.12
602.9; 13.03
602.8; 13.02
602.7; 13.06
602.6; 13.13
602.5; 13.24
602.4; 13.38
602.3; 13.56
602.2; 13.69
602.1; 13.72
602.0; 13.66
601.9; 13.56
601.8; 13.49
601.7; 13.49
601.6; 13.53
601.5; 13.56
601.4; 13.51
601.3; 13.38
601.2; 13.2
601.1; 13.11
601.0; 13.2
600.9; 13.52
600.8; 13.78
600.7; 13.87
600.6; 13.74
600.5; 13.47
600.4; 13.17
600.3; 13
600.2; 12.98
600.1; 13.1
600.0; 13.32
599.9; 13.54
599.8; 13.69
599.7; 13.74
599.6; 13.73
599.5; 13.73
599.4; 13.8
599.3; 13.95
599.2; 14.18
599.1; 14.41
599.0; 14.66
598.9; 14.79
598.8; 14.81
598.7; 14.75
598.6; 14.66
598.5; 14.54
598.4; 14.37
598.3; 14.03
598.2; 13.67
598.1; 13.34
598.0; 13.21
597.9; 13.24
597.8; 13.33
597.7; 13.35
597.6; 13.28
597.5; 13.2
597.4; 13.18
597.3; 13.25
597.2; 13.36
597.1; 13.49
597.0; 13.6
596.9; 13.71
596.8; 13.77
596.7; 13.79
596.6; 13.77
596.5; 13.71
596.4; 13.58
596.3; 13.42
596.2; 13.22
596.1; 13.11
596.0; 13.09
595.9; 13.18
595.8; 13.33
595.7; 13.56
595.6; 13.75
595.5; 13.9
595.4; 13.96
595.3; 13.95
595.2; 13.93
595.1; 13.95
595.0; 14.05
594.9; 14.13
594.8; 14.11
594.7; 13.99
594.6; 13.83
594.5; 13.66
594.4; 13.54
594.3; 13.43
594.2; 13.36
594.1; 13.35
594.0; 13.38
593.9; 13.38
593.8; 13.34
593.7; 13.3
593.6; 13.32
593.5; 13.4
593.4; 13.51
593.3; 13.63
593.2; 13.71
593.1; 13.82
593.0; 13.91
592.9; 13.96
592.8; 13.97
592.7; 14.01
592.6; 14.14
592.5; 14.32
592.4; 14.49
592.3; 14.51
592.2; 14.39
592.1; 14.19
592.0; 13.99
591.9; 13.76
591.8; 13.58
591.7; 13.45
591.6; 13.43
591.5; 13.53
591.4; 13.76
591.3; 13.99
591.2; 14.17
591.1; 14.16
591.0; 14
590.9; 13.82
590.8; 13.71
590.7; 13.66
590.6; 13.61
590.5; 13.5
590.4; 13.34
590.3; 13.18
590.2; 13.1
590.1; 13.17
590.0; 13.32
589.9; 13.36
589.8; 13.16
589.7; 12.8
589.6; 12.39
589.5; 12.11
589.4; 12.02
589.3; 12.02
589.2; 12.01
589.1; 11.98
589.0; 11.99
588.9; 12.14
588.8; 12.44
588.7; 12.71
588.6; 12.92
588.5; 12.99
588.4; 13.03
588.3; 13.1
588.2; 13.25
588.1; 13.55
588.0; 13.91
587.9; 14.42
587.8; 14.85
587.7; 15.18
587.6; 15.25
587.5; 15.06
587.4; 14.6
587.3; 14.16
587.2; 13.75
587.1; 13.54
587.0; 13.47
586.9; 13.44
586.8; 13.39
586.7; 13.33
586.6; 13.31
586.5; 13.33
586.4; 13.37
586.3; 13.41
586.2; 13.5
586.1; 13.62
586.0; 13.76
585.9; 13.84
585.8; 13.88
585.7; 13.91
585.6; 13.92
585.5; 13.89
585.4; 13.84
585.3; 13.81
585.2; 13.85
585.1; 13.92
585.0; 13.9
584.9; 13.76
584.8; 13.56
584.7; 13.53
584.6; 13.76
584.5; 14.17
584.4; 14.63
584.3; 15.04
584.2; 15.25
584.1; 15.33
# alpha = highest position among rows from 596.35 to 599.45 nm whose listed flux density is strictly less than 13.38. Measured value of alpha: 598.1 nm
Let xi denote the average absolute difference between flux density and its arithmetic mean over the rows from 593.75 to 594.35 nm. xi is 0.02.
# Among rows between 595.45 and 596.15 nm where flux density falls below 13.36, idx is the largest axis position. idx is 596.1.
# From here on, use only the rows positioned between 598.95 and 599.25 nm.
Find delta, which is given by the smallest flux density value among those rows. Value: 14.18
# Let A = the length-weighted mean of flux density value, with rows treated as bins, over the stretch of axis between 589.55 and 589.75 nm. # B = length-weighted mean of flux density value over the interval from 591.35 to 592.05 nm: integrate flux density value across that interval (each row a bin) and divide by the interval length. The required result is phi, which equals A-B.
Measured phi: -1.0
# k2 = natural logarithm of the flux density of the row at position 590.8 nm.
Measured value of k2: 2.62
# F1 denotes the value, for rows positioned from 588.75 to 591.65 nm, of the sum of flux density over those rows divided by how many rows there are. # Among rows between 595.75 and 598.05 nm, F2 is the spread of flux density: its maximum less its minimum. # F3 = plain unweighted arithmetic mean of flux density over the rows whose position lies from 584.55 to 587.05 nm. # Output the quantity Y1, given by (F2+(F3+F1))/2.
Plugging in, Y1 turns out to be 13.7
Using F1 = 13.1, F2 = 0.70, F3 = 13.7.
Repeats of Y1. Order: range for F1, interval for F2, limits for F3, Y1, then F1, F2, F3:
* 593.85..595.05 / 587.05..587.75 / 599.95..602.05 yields 14.4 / 13.7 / 1.71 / 13.4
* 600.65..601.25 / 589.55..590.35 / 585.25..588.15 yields 14.2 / 13.4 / 0.97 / 13.9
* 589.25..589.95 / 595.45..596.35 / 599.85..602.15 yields 13.4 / 12.6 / 0.81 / 13.4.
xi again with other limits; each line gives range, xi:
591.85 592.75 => 0.20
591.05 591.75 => 0.28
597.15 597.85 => 0.06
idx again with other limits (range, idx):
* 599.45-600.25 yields 600.2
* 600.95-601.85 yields 601.2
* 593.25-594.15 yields 594.1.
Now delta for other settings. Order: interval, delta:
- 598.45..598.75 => 14.54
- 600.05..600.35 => 12.98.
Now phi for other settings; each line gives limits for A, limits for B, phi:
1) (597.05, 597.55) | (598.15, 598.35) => -0.6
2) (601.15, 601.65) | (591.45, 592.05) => -0.2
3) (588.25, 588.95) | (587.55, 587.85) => -2.3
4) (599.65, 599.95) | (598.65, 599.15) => -1.0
